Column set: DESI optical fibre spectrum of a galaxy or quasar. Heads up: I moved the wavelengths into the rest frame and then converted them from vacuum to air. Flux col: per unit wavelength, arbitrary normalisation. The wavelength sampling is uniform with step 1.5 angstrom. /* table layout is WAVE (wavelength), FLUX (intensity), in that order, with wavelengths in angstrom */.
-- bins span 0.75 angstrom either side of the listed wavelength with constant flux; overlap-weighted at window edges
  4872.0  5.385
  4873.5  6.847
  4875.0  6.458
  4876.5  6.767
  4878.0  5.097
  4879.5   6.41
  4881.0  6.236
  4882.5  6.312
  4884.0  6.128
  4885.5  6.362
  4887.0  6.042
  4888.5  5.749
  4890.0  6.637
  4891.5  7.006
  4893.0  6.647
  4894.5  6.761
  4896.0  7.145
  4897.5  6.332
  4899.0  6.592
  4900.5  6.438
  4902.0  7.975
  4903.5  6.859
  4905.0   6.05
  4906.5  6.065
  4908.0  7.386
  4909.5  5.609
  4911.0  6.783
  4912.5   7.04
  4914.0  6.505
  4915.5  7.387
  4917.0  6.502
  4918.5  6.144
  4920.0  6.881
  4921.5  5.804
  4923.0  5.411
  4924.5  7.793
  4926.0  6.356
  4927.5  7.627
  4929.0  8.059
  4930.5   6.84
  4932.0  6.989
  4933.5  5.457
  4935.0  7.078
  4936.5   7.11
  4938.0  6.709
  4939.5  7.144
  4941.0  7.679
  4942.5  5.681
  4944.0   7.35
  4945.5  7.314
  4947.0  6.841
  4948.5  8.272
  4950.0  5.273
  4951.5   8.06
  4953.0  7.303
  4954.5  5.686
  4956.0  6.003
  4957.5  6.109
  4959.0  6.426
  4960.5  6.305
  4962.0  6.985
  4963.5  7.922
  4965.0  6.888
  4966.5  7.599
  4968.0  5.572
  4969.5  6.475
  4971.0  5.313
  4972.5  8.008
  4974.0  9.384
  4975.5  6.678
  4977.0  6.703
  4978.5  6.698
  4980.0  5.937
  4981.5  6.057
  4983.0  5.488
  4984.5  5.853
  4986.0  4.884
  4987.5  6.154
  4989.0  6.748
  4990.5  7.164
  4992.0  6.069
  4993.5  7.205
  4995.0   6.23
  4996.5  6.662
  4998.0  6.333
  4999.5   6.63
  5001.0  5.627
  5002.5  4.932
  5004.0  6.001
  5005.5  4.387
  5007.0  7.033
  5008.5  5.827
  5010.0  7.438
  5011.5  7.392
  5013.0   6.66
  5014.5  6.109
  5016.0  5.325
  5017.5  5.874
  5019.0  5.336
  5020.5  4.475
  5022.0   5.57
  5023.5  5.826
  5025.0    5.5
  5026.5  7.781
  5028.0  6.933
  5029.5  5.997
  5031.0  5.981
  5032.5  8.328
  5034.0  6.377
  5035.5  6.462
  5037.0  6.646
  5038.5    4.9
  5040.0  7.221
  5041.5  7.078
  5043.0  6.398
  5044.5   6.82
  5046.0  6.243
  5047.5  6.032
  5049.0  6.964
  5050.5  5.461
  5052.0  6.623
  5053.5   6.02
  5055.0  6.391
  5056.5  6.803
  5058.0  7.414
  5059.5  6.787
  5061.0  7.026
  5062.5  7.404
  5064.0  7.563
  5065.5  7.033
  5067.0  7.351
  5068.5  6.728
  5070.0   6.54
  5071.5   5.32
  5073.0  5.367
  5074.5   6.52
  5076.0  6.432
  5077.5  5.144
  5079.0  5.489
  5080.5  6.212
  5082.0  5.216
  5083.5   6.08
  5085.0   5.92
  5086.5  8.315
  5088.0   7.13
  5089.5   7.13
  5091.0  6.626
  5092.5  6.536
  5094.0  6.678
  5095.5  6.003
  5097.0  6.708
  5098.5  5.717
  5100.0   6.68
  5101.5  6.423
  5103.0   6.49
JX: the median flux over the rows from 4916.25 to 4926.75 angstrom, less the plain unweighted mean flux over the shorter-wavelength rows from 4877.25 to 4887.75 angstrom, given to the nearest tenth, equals 0.3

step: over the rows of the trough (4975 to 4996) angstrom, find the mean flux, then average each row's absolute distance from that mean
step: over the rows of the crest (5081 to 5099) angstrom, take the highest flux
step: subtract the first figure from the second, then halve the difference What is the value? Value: 3.9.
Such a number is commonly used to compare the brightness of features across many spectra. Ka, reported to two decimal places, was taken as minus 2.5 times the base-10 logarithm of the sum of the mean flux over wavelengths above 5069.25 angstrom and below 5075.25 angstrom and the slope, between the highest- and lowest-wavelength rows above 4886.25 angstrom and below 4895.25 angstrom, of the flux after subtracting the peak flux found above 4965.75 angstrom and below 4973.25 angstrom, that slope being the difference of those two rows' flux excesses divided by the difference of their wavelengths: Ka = -1.95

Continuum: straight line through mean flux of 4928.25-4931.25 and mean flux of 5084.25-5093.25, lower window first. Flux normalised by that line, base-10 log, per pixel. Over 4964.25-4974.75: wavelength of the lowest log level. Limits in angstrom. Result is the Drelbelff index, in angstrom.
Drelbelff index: 4971.0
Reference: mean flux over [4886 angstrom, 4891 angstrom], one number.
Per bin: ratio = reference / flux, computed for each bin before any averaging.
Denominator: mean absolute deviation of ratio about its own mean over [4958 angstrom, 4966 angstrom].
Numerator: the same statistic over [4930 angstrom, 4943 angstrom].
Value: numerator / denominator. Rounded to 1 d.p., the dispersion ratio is 1.5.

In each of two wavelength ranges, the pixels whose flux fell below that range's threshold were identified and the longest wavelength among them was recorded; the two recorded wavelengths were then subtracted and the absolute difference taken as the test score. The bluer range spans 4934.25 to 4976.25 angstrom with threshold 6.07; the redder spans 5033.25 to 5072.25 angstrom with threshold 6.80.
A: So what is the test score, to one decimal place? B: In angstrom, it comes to 100.5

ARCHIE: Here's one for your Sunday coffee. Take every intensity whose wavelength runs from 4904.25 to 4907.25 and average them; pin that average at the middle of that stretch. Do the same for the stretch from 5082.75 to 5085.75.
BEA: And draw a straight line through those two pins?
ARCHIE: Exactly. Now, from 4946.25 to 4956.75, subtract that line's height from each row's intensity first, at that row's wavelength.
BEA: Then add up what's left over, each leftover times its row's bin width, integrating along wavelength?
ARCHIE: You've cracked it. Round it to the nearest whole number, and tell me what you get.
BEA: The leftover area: 8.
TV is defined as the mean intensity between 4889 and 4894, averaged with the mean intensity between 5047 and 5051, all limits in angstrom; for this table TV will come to 6.46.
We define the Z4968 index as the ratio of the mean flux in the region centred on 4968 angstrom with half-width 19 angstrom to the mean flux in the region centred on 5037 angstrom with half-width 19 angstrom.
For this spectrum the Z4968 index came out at 1.04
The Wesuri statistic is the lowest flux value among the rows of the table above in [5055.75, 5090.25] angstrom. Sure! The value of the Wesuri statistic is 5.144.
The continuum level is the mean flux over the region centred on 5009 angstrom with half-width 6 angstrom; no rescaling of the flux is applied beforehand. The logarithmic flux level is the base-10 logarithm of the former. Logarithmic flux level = 0.80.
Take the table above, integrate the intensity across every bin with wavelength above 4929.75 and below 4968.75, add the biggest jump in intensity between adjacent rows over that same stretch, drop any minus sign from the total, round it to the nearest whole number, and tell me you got 268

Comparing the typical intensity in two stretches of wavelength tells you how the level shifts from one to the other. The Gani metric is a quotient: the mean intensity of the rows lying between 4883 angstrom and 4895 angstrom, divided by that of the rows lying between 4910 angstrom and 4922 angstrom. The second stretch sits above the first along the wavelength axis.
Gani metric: 0.97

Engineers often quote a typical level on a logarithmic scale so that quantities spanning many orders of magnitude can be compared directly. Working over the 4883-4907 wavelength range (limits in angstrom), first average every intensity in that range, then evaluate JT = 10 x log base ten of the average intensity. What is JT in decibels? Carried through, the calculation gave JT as 8.16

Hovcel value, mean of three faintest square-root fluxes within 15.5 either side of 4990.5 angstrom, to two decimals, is 2.18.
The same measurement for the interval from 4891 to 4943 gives 2.34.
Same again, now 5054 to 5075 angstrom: 2.38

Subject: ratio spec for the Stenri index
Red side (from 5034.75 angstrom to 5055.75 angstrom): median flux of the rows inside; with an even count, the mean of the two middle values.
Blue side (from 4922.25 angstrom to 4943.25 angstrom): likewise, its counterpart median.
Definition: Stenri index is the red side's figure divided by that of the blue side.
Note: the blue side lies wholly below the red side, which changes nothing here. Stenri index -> 0.91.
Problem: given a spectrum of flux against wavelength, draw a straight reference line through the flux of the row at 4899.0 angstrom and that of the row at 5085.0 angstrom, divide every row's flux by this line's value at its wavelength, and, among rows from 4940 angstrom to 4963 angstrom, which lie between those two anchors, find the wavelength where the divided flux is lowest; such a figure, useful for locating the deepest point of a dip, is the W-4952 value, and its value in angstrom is 4950.0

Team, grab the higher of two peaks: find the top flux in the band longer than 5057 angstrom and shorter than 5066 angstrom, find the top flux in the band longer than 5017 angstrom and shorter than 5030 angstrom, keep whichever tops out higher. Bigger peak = 7.8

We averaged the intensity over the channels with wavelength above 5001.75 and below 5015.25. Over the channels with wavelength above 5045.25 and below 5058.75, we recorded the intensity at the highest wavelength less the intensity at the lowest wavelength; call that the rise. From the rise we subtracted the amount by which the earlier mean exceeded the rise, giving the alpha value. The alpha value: -3.9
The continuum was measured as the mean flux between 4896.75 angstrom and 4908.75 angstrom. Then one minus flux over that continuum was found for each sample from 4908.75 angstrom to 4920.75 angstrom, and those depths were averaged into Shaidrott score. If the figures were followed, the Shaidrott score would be 0.02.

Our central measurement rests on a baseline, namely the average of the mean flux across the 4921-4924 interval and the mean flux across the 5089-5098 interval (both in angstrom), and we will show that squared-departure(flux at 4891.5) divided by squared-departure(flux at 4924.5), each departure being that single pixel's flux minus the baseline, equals 0.3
